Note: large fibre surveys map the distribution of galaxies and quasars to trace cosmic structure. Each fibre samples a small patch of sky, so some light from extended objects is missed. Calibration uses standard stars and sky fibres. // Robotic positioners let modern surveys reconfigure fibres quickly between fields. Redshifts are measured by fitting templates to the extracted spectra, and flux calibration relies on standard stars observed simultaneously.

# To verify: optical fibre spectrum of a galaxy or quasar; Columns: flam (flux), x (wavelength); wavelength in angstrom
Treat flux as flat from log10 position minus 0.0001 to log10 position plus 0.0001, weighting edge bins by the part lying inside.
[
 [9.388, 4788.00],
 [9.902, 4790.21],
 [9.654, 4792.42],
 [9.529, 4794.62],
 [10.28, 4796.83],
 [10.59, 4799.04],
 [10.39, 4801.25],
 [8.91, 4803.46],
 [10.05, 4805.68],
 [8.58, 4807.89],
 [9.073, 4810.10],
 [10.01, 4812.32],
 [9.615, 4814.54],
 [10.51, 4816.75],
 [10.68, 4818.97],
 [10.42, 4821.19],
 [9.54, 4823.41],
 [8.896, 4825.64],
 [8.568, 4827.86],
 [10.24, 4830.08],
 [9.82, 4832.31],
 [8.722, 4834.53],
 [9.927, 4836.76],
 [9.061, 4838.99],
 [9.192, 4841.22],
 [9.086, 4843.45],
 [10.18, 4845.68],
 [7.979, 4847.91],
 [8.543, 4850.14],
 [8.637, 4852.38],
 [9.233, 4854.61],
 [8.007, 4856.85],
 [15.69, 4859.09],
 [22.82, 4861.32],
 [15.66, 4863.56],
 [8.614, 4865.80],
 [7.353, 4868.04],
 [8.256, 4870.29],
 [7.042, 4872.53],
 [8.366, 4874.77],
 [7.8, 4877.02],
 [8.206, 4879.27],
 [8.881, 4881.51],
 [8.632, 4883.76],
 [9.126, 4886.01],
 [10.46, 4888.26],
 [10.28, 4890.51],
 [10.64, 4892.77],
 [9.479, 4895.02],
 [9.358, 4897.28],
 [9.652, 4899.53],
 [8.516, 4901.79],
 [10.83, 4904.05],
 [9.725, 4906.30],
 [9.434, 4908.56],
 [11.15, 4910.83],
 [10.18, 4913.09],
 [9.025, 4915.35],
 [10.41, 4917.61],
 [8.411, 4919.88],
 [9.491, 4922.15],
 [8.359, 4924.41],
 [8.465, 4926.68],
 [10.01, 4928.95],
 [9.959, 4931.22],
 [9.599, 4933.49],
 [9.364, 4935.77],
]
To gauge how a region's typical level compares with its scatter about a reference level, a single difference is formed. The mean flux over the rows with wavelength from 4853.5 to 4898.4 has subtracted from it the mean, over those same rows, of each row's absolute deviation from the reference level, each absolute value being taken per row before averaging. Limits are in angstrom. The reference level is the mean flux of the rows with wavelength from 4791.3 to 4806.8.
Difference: 7.87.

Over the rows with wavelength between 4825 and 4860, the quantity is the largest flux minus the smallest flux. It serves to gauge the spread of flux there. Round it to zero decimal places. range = 8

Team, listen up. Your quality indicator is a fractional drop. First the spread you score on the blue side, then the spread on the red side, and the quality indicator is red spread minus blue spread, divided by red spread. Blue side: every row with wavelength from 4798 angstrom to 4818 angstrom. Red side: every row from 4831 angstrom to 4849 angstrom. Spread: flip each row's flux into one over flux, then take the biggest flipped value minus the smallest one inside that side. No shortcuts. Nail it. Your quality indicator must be 0.2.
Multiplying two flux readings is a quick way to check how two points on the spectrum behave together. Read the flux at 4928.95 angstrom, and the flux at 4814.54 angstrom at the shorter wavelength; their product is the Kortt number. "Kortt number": 96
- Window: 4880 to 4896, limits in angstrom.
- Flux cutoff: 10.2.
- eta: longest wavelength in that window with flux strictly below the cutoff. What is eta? 4895.02 angstrom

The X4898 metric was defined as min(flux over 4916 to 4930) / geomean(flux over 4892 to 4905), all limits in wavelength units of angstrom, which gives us 0.86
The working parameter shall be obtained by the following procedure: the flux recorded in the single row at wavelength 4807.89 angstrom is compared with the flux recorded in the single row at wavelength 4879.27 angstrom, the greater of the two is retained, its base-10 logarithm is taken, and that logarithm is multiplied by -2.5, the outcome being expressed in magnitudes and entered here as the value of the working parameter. -2.33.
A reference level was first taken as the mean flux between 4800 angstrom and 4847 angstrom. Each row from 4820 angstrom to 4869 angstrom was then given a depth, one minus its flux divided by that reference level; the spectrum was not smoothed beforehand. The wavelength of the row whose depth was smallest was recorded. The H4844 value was 4861.32 angstrom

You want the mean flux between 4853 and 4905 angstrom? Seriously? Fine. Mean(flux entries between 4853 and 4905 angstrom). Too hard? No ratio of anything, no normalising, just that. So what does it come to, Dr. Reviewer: 10.1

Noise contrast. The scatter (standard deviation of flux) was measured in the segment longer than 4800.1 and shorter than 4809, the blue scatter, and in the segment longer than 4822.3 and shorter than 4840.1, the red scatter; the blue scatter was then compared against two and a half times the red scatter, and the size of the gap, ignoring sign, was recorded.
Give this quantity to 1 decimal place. 0.7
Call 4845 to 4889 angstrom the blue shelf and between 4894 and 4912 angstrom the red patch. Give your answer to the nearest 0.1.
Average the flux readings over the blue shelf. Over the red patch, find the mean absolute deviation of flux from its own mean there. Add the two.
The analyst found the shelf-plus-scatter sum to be 10.6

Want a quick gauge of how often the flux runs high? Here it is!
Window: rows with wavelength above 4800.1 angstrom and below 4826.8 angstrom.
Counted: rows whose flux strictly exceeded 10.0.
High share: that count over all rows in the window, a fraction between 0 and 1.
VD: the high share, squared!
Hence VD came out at 0.25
